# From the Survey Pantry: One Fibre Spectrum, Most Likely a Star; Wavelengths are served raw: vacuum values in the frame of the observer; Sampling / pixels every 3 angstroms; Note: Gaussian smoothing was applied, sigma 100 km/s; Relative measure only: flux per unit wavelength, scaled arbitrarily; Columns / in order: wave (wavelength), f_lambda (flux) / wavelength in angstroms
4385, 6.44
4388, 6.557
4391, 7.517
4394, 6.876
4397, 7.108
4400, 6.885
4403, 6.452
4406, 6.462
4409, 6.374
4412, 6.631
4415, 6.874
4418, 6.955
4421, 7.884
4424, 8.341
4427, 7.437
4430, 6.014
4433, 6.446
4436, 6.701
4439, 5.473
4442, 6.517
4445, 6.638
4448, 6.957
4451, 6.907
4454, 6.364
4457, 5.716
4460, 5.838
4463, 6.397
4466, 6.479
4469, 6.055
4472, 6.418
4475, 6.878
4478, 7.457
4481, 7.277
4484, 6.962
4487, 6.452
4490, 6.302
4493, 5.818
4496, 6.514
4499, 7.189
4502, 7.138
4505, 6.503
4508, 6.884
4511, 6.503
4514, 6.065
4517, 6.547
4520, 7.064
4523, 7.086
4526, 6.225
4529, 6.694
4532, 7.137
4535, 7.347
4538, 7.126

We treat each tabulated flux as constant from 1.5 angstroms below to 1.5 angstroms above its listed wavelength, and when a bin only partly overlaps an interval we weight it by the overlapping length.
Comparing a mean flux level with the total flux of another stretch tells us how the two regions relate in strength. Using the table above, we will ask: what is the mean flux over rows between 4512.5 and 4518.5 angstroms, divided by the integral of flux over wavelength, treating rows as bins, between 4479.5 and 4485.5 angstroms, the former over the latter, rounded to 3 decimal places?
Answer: 0.148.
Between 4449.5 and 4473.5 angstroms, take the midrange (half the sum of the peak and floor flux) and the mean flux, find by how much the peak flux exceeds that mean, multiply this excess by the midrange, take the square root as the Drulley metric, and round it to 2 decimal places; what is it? 2.00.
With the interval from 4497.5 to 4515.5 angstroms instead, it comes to 1.77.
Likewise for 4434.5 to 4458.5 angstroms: 1.85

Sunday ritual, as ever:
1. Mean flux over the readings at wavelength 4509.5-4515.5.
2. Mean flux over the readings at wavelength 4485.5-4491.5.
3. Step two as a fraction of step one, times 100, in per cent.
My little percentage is 101.5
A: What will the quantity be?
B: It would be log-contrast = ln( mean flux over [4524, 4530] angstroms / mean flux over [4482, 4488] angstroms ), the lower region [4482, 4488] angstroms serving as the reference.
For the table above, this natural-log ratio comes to -0.04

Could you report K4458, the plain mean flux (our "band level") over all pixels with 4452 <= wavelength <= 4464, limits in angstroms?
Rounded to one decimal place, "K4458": 6.1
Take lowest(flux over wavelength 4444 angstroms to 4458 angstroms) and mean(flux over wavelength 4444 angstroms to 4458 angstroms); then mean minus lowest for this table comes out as 0.8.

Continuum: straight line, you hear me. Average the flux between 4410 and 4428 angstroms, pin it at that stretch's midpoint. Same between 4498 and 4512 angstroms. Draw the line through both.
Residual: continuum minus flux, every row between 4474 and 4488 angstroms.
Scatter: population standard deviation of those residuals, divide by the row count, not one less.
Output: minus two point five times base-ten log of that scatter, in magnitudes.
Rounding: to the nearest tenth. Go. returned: 1.2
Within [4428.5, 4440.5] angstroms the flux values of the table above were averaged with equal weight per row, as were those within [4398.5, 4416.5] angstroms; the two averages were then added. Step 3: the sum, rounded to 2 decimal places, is 12.77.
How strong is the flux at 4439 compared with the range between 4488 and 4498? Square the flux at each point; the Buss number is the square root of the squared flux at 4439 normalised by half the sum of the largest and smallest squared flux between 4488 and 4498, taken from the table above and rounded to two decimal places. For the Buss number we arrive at 0.89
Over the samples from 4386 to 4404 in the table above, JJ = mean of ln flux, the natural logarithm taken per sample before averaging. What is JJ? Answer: 1.93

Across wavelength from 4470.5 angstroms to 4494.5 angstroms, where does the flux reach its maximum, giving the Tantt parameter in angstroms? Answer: 4478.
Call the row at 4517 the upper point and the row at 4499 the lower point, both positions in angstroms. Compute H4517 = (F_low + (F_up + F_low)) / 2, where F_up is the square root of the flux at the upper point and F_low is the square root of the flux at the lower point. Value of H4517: 3.96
